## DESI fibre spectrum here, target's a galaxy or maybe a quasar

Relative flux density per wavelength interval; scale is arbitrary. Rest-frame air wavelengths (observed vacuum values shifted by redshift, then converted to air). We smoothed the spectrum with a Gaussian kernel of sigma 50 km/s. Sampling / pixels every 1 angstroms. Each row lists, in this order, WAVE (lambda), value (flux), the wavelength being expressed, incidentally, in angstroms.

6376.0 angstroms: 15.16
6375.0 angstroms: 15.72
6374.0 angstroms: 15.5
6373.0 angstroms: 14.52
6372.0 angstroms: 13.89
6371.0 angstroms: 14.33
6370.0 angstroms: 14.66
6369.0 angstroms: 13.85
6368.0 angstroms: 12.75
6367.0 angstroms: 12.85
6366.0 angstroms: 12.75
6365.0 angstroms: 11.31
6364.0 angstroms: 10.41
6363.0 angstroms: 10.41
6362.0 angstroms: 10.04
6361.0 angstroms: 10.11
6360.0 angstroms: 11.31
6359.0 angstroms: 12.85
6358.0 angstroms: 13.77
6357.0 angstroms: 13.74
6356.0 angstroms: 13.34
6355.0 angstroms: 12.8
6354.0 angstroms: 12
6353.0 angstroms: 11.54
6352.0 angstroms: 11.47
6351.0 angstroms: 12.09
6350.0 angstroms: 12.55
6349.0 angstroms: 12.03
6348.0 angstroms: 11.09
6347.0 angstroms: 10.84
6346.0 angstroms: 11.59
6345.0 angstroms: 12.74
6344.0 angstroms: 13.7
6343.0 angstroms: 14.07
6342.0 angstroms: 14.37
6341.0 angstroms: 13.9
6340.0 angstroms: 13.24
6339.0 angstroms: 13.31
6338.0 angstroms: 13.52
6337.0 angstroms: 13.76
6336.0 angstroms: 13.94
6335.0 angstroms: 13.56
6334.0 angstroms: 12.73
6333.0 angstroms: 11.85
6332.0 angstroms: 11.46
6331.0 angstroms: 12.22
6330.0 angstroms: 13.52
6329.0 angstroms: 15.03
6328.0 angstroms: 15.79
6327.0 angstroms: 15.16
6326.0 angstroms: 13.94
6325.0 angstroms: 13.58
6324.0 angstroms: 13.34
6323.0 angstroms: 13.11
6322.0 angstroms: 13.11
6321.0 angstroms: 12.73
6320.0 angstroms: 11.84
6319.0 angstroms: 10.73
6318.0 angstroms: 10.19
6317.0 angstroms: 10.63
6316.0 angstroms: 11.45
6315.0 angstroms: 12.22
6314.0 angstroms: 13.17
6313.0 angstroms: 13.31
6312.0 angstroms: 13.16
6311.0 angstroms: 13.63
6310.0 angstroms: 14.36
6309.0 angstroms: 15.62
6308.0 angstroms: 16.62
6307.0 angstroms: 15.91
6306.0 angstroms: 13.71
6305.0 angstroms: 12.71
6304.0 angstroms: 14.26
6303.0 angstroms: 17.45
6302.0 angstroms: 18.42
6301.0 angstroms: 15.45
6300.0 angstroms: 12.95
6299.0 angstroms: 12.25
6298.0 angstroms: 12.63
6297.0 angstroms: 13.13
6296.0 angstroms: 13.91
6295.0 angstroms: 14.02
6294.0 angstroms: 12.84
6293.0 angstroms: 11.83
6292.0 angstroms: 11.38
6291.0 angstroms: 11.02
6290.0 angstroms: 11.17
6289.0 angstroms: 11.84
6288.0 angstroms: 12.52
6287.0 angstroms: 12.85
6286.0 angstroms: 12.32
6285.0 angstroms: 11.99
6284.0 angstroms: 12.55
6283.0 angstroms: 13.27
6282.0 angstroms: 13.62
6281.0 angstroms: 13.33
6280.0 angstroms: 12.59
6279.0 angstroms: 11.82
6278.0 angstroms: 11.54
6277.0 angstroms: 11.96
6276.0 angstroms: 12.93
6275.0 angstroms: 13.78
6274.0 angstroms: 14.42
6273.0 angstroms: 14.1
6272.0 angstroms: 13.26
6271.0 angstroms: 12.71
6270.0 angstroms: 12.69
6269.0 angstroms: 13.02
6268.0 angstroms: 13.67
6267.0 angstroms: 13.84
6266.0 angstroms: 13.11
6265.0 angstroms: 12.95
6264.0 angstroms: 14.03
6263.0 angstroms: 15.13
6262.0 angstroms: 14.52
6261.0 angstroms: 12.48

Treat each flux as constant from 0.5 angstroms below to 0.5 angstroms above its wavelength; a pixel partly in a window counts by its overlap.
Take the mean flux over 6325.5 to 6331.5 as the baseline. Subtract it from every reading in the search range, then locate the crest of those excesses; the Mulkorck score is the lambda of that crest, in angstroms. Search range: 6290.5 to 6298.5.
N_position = 6295.0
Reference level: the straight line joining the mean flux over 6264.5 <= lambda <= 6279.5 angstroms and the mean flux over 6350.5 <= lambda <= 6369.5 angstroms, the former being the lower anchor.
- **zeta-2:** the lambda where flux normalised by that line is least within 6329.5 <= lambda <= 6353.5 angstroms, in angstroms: 6347.0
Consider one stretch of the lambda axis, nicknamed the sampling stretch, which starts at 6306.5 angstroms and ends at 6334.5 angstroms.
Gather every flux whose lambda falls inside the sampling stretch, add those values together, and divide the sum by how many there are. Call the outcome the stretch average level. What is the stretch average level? 13.2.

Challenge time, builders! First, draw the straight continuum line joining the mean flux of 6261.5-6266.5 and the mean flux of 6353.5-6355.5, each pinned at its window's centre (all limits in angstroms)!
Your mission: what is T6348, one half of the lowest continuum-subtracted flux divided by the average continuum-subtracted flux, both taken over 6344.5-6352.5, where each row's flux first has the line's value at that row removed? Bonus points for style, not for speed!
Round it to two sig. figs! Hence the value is 1.2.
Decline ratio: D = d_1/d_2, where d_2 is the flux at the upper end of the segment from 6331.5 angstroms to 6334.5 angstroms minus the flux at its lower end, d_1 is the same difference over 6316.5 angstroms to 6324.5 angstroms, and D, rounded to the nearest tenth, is 2.1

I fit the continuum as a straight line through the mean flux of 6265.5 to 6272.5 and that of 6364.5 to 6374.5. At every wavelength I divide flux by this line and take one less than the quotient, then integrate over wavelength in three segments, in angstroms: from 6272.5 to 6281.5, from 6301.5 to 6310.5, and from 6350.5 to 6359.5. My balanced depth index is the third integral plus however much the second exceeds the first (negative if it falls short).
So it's 1.0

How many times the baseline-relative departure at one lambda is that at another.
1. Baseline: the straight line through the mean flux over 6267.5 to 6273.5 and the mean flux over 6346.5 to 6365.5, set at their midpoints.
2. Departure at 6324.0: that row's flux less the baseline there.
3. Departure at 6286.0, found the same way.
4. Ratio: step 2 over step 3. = -2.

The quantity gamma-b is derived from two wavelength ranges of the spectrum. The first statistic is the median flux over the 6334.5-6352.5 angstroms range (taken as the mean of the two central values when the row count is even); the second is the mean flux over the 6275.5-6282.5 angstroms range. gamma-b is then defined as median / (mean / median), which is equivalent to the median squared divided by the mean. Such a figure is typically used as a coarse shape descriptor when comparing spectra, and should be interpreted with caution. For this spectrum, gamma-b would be 14.1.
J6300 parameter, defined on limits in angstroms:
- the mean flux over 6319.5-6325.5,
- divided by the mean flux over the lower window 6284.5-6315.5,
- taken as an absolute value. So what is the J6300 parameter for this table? 0.96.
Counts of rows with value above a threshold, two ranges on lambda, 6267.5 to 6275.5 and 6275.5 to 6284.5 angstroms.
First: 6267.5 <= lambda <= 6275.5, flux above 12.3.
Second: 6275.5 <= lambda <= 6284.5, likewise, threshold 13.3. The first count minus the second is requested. 6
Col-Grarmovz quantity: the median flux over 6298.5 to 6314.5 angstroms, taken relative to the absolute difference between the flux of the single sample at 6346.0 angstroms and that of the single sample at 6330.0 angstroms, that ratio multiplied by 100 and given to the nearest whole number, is 725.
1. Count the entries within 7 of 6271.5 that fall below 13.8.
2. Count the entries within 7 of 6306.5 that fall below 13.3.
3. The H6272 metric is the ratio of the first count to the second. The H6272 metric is 3.67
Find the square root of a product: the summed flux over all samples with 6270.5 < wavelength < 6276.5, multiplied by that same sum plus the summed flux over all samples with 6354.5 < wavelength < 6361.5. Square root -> 117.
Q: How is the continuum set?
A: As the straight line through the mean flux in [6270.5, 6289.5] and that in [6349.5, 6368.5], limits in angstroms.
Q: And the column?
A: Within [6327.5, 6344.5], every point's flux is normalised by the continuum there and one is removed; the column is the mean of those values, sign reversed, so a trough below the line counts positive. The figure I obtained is -0.11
